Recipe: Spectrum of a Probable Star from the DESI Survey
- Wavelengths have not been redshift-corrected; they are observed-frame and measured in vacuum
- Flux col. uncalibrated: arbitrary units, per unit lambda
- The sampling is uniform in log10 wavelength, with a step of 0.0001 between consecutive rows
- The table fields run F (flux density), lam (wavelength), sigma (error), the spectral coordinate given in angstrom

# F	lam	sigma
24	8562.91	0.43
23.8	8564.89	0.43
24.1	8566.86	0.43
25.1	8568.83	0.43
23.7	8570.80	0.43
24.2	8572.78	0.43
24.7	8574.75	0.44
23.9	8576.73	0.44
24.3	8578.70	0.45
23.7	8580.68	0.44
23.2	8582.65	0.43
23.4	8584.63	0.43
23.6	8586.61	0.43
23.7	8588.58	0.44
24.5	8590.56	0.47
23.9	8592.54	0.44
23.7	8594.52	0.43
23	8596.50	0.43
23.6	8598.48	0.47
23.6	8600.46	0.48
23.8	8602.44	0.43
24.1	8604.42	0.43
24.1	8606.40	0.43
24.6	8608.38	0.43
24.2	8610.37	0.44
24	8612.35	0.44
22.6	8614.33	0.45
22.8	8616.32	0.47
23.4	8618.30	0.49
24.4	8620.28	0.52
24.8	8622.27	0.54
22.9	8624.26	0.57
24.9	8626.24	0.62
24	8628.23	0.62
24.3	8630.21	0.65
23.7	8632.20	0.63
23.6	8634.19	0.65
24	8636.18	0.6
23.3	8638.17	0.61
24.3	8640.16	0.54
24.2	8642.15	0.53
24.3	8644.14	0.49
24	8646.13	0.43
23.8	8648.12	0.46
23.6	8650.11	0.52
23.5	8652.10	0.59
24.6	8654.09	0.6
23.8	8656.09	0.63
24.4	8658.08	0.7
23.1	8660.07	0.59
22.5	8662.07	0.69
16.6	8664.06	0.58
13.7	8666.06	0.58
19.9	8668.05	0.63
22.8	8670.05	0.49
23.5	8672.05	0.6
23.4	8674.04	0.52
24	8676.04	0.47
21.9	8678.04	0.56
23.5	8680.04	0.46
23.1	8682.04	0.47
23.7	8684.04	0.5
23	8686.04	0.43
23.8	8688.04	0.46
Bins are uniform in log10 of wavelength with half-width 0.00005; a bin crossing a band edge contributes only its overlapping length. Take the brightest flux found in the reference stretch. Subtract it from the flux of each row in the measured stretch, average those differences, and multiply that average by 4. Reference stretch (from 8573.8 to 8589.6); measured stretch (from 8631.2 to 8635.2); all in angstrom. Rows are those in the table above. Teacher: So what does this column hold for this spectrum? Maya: -4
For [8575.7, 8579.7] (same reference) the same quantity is -2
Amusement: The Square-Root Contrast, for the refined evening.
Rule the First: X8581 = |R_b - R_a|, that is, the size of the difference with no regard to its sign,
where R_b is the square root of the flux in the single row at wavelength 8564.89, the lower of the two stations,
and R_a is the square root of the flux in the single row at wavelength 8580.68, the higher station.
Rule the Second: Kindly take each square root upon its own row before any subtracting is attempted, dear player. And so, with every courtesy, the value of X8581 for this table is 0.010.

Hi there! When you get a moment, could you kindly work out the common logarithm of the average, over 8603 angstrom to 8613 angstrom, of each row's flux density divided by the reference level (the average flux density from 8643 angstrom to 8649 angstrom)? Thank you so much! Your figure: 0.003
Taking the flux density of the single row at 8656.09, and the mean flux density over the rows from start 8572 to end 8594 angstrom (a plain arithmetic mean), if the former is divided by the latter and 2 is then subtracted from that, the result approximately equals -1.00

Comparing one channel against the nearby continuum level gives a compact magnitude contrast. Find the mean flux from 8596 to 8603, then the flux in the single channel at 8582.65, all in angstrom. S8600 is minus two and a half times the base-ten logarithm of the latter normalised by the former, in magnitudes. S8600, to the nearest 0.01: 0.01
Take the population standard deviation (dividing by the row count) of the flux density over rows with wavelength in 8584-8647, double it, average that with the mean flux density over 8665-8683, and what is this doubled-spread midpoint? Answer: 11.4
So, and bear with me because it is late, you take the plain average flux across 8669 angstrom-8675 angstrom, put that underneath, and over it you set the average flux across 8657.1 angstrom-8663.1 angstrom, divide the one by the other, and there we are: 1.004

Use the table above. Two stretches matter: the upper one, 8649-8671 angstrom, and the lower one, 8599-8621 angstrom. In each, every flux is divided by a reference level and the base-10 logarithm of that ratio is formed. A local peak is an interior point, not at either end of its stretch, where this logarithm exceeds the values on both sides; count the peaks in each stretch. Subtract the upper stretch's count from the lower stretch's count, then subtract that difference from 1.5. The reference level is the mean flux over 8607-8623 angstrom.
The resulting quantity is 2.5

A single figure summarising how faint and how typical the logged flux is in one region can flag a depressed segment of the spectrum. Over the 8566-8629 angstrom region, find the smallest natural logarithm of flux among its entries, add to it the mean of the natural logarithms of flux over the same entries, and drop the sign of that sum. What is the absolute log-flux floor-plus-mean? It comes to 6.29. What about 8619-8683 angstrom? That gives 5.75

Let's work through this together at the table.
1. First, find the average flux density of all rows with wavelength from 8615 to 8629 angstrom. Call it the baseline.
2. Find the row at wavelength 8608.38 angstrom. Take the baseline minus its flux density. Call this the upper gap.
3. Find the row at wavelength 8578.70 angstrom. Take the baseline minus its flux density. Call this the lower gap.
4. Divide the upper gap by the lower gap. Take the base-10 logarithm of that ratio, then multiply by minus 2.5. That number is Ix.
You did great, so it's -0.6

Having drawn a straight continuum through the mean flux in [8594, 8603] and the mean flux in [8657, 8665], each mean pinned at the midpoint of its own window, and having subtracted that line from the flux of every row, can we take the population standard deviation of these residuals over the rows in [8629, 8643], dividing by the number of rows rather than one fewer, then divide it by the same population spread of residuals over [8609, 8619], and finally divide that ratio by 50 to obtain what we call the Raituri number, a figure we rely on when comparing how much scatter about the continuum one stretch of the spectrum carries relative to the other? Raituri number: 0.013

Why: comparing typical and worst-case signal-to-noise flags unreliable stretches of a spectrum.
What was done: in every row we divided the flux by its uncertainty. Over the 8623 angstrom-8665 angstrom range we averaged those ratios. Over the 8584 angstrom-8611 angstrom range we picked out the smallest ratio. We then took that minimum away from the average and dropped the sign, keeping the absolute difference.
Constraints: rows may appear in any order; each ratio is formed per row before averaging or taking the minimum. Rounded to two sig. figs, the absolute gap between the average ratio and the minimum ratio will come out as 8.4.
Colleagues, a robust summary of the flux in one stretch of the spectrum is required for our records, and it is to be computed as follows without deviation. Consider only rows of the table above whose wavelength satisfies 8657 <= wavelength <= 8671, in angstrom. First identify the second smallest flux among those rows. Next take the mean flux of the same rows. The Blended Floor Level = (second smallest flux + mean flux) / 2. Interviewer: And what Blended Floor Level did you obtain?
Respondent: 18.5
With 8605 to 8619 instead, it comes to 23.2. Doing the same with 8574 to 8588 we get 23.6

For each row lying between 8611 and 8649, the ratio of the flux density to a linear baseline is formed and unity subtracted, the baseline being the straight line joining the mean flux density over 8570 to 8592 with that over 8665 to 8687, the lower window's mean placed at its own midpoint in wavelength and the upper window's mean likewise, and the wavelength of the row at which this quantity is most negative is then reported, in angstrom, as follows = 8614.33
